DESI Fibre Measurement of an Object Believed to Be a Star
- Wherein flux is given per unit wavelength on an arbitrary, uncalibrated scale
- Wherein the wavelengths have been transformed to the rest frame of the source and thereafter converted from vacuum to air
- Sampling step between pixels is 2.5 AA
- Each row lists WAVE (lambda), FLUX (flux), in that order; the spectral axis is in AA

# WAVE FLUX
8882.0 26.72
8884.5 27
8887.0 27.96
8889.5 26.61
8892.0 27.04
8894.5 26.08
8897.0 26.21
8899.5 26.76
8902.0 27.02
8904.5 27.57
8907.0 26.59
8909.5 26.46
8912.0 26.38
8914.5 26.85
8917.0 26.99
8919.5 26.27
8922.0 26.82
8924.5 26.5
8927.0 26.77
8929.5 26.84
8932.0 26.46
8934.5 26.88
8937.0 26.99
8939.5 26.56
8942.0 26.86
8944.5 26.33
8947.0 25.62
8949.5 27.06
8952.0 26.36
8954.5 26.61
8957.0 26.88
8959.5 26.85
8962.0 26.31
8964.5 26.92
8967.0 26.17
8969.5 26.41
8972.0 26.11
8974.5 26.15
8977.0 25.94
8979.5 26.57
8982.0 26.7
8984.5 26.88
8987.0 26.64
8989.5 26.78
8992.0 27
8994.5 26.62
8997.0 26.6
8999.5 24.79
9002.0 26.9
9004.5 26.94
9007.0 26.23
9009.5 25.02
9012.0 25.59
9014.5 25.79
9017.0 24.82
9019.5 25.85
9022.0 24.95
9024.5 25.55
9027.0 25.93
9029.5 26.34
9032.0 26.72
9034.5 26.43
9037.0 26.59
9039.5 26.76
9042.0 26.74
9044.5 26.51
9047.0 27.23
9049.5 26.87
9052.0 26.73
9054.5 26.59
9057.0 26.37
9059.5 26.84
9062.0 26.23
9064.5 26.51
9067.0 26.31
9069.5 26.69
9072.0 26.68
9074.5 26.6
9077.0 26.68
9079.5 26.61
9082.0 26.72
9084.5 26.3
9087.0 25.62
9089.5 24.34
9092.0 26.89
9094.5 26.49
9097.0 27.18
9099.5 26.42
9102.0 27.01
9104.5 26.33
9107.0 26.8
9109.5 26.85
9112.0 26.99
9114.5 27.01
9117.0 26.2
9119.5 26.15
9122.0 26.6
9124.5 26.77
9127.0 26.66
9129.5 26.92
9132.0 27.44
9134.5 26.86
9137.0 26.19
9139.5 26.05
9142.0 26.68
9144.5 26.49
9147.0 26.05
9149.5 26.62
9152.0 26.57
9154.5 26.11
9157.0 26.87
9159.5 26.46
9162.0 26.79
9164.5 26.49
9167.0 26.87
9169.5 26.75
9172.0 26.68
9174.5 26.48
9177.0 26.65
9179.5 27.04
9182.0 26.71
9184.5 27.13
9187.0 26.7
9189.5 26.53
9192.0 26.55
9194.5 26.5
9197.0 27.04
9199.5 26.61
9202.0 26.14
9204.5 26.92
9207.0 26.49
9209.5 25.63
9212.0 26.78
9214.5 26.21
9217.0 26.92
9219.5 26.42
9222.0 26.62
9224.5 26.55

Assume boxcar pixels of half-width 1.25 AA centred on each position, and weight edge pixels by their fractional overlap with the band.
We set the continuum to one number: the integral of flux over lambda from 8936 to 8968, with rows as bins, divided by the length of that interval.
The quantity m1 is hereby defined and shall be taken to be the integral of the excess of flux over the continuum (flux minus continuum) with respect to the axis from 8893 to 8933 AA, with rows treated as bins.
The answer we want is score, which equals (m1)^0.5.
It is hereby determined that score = 1.9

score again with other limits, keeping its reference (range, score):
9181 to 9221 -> 0.2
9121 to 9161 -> 0.5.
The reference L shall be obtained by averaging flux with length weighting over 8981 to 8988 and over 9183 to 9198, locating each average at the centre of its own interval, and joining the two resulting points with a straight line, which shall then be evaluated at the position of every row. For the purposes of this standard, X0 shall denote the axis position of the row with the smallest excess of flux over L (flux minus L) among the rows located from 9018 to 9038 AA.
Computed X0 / 9022.0 AA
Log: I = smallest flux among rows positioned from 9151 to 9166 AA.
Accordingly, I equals 26.11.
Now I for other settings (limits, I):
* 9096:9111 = 26.33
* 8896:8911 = 26.21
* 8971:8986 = 25.94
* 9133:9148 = 26.05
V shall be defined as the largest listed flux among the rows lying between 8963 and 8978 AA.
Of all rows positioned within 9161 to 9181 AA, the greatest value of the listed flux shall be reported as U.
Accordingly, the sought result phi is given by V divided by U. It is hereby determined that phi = 1.00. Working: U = 27.04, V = 26.92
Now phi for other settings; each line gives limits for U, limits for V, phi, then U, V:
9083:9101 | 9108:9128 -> 0.99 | 27.18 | 27.01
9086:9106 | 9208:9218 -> 0.99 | 27.18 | 26.92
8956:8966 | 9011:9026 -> 0.96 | 26.92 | 25.85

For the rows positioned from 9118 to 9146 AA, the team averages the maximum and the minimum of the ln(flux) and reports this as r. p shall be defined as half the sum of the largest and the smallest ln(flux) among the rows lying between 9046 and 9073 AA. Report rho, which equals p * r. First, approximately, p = 3.29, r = 3.286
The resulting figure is 10.8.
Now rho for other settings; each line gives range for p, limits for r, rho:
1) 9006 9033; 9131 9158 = 10.7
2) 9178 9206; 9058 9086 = 10.8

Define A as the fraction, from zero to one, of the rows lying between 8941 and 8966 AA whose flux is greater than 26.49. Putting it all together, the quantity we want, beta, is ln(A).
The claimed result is -0.5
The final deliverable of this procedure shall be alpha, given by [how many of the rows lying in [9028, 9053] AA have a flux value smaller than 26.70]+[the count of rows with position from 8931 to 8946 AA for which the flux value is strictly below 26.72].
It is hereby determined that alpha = 7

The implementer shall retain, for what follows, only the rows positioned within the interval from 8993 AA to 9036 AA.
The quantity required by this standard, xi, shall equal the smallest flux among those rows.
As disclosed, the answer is 24.79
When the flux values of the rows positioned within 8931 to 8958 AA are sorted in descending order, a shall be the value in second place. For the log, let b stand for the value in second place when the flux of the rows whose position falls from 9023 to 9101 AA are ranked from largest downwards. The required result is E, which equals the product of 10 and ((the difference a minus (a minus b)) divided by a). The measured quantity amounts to 10.1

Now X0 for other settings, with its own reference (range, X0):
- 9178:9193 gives 9189.5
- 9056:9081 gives 9062.0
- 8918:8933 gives 8919.5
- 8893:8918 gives 8894.5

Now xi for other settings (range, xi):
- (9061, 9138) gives 24.34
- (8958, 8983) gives 25.94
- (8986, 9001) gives 24.79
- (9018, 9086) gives 24.95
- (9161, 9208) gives 26.14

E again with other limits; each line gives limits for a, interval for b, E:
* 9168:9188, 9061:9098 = 9.9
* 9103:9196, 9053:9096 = 9.9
